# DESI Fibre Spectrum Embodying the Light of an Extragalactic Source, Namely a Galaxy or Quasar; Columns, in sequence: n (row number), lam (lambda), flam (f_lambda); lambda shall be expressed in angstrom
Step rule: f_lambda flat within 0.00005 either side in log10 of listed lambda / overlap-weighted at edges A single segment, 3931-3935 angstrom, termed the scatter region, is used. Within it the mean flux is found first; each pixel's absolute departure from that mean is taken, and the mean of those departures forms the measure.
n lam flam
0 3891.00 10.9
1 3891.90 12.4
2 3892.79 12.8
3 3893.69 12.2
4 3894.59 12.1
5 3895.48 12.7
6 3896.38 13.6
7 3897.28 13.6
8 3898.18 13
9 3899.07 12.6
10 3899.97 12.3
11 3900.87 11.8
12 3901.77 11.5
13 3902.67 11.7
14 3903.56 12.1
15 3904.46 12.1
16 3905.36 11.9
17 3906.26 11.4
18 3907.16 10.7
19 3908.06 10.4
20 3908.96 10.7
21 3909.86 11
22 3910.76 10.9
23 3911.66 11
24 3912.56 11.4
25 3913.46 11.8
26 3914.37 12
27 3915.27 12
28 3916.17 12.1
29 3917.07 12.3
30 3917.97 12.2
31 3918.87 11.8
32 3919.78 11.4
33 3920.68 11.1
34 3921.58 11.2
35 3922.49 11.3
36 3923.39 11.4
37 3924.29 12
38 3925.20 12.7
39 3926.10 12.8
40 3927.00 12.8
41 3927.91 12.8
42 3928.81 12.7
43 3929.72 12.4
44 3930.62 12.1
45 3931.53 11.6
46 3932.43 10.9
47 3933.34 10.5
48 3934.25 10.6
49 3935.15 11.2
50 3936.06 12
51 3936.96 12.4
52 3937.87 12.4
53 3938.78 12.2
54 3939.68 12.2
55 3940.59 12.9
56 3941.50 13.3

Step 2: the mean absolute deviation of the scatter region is 0.35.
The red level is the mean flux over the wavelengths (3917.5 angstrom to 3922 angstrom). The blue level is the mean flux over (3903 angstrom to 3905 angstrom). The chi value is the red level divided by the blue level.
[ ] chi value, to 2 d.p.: 0.95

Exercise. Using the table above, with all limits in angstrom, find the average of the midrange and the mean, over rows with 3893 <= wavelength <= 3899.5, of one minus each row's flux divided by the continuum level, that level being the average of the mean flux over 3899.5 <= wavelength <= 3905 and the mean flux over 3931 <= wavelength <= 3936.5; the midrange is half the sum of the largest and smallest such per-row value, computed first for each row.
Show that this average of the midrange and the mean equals -0.11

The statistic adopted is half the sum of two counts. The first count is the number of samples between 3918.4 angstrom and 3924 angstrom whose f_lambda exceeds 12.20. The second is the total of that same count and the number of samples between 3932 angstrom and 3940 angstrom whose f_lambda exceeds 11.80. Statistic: 2.5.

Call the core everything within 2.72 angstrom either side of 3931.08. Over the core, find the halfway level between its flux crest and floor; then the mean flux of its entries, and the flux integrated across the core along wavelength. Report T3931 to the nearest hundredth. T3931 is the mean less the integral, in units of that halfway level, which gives -4.47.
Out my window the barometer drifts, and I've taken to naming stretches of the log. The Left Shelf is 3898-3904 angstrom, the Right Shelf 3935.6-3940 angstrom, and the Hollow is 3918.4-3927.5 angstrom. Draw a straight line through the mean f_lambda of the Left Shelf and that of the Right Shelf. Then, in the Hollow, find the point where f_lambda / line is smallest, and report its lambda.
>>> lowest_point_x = 3920.68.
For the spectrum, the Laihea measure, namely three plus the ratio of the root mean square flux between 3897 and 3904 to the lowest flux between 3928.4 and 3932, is 4.06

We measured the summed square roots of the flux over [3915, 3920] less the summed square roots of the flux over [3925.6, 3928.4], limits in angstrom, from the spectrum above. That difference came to 10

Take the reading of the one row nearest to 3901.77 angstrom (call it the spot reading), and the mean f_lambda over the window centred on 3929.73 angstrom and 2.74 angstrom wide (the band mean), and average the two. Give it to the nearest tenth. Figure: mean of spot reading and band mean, 11.9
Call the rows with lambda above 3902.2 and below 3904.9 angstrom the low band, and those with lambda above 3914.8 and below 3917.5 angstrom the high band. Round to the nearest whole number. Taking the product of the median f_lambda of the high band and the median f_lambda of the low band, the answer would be 146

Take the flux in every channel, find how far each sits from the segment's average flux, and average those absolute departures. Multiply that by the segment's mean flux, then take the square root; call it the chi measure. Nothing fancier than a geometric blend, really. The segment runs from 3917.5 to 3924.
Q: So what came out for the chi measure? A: 1.8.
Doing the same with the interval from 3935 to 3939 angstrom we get 2.1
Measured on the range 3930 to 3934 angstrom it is 2.5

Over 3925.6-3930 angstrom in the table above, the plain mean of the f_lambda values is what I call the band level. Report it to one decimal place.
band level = 12.7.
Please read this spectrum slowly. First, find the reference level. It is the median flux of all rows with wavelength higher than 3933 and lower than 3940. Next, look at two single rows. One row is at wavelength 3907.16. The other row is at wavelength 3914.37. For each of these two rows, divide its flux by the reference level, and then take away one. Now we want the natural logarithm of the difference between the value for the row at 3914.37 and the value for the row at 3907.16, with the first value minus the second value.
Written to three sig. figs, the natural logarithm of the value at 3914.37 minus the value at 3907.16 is -2.23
